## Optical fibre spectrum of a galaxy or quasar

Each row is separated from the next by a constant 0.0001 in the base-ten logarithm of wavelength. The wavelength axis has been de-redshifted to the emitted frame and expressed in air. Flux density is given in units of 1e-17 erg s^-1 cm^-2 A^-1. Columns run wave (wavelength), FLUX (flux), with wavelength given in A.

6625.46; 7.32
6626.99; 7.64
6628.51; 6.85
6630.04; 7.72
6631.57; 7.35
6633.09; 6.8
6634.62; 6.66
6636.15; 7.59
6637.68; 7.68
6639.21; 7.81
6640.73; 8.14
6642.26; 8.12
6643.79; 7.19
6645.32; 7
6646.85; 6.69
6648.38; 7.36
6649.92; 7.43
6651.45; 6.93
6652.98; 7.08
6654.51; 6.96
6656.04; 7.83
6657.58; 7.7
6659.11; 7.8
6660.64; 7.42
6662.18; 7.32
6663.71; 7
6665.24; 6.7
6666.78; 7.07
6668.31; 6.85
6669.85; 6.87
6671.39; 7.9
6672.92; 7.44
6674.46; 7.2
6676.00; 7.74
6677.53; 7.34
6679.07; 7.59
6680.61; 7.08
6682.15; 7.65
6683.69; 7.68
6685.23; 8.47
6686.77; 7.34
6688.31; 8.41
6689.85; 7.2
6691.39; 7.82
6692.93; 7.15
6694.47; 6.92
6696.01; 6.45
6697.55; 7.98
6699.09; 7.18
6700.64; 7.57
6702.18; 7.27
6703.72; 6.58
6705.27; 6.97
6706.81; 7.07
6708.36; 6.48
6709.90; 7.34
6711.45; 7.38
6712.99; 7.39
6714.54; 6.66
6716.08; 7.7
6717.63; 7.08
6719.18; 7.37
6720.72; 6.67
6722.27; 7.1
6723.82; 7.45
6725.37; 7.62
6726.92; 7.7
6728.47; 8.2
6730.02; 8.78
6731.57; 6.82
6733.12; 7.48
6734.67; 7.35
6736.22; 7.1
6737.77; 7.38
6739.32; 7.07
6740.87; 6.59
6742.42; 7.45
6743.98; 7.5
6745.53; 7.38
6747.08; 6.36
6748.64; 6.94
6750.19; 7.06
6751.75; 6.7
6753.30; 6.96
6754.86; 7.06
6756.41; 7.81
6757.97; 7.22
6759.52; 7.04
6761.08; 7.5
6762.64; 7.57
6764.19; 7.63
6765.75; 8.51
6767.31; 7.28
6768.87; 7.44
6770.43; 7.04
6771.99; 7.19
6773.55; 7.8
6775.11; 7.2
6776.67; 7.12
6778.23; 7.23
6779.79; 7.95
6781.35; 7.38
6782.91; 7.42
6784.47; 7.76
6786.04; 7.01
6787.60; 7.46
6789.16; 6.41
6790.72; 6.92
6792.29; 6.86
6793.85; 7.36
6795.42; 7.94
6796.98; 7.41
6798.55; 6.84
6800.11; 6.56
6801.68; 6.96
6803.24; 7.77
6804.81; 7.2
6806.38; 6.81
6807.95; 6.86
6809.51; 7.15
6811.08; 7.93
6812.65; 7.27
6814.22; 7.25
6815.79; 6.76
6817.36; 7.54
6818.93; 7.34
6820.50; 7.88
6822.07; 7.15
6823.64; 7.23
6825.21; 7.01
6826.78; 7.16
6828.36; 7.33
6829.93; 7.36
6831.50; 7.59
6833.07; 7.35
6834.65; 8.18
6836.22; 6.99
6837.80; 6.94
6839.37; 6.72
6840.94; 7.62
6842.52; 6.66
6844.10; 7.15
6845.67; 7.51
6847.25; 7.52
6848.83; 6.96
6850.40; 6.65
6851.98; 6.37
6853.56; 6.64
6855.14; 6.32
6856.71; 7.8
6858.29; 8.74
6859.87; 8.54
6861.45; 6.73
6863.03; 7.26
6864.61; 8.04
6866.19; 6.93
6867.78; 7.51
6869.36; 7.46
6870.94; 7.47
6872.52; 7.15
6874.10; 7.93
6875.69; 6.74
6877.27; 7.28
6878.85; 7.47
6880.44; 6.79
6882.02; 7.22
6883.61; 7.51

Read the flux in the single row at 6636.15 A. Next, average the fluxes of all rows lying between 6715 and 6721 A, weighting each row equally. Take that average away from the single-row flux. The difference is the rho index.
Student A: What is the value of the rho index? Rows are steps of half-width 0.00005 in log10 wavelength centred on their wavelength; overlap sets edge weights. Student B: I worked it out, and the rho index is 0.4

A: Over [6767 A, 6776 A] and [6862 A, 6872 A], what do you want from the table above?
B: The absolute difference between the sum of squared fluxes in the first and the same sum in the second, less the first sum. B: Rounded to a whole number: -311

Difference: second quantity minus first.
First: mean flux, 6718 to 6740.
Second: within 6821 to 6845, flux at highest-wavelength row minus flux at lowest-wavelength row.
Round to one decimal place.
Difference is -7.4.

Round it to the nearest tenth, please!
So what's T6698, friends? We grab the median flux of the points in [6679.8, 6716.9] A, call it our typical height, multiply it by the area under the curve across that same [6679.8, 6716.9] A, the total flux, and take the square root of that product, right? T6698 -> 44.5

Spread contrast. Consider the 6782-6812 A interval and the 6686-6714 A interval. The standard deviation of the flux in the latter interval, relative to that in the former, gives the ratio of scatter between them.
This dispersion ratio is 1.1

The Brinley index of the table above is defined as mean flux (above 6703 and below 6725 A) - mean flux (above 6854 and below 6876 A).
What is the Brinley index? -0.38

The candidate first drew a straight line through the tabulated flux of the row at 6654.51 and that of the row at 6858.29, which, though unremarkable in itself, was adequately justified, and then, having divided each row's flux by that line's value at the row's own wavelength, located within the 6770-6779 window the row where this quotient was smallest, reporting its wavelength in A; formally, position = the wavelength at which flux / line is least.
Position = 6770.43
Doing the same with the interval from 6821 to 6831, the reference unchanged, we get 6825.21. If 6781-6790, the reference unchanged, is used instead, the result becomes 6789.16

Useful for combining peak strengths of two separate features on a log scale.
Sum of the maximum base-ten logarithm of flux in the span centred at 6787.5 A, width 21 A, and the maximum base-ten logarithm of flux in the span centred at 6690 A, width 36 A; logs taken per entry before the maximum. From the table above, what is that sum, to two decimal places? 1.83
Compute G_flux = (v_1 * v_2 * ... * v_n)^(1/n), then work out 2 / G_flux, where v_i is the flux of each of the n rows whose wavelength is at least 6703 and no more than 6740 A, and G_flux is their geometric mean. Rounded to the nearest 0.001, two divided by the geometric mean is 0.275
